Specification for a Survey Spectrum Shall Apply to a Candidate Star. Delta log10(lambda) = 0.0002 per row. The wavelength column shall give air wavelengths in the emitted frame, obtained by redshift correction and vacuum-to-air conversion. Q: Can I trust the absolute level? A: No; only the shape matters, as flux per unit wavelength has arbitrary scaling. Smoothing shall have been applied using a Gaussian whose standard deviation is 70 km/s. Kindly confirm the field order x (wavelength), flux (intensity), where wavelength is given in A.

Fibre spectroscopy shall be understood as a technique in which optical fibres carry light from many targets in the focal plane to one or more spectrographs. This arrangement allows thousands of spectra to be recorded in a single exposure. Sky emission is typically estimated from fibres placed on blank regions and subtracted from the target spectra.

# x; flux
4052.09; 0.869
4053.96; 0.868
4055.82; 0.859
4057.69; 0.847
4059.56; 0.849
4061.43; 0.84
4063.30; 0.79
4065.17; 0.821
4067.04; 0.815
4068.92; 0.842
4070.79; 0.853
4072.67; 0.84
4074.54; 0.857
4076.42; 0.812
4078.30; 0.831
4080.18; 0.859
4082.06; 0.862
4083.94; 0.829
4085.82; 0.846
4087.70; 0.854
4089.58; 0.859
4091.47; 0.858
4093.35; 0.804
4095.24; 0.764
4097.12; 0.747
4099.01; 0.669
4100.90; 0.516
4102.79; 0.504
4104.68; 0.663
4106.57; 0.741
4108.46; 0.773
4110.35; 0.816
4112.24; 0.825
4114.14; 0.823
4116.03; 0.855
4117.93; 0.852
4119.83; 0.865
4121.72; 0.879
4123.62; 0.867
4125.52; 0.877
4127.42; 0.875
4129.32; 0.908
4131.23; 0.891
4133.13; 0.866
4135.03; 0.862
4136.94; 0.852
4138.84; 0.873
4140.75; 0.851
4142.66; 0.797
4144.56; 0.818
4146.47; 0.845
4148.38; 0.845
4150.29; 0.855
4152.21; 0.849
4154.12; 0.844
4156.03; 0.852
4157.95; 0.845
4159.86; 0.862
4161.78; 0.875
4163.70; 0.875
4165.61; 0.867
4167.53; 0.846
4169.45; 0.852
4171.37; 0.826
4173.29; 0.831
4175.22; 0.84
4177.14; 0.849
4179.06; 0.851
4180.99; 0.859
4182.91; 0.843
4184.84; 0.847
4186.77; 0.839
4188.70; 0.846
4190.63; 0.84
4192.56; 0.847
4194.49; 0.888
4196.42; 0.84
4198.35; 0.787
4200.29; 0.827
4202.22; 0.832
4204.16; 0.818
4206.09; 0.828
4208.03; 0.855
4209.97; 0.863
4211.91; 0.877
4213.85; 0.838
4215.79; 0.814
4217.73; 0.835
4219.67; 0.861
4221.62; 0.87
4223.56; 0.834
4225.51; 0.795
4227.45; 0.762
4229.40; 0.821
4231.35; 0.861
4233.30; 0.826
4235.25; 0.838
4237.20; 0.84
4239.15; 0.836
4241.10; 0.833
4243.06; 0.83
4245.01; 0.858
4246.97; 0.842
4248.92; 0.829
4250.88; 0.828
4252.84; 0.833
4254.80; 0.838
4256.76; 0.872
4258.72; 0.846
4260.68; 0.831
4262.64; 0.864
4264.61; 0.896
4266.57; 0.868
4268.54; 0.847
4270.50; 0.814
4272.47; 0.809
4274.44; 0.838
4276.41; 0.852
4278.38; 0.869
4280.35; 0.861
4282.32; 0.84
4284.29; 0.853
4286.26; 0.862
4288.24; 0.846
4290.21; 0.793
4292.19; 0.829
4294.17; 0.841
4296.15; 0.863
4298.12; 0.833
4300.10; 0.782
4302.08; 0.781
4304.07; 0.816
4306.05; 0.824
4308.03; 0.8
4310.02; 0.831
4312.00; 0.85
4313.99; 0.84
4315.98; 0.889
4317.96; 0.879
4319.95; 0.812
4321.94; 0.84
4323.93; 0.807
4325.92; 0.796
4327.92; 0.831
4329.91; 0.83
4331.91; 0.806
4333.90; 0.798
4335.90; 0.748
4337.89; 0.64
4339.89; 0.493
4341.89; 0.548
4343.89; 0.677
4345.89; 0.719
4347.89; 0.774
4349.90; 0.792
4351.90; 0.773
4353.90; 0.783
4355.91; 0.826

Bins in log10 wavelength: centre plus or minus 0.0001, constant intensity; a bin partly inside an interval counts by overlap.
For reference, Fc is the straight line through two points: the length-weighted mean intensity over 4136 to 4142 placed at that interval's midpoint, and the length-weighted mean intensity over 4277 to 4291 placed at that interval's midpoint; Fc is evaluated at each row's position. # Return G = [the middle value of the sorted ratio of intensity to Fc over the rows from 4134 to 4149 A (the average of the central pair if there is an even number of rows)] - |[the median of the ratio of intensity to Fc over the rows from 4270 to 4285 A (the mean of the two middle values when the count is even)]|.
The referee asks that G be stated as -0.006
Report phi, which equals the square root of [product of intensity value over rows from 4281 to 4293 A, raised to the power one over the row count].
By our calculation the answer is 0.915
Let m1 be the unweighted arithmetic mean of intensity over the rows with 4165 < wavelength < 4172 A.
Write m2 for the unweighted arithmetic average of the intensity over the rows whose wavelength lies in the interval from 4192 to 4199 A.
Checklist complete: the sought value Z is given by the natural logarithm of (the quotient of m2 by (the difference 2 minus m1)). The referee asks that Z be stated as -0.315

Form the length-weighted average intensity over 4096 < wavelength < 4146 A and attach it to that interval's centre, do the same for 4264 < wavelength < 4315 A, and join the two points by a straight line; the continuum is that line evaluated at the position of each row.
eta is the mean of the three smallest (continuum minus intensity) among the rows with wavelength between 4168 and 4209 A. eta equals -0.052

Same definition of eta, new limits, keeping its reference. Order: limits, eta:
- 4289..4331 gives -0.037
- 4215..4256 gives -0.041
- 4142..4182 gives -0.061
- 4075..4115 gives -0.064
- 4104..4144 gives -0.088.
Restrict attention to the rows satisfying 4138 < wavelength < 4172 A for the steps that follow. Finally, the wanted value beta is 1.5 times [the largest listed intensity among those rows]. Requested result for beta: 1.31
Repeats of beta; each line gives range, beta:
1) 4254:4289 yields 1.34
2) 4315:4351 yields 1.33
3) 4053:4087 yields 1.30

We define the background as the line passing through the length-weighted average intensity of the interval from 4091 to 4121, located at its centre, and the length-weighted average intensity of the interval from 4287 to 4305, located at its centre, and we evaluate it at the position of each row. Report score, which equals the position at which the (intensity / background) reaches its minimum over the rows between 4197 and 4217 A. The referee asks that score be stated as 4198.35 A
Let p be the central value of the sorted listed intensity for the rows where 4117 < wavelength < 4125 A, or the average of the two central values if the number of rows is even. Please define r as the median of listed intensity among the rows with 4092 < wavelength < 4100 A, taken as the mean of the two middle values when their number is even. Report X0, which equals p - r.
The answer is 0.11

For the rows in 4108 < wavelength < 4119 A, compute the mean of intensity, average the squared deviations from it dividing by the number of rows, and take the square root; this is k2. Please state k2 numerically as 0.027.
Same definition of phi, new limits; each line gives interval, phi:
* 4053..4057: 0.929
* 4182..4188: 0.918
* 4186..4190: 0.918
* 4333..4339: 0.852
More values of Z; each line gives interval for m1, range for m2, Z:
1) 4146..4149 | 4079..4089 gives -0.307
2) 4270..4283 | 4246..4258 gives -0.322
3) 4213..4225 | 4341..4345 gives -0.637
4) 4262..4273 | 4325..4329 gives -0.346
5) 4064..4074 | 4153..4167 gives -0.304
